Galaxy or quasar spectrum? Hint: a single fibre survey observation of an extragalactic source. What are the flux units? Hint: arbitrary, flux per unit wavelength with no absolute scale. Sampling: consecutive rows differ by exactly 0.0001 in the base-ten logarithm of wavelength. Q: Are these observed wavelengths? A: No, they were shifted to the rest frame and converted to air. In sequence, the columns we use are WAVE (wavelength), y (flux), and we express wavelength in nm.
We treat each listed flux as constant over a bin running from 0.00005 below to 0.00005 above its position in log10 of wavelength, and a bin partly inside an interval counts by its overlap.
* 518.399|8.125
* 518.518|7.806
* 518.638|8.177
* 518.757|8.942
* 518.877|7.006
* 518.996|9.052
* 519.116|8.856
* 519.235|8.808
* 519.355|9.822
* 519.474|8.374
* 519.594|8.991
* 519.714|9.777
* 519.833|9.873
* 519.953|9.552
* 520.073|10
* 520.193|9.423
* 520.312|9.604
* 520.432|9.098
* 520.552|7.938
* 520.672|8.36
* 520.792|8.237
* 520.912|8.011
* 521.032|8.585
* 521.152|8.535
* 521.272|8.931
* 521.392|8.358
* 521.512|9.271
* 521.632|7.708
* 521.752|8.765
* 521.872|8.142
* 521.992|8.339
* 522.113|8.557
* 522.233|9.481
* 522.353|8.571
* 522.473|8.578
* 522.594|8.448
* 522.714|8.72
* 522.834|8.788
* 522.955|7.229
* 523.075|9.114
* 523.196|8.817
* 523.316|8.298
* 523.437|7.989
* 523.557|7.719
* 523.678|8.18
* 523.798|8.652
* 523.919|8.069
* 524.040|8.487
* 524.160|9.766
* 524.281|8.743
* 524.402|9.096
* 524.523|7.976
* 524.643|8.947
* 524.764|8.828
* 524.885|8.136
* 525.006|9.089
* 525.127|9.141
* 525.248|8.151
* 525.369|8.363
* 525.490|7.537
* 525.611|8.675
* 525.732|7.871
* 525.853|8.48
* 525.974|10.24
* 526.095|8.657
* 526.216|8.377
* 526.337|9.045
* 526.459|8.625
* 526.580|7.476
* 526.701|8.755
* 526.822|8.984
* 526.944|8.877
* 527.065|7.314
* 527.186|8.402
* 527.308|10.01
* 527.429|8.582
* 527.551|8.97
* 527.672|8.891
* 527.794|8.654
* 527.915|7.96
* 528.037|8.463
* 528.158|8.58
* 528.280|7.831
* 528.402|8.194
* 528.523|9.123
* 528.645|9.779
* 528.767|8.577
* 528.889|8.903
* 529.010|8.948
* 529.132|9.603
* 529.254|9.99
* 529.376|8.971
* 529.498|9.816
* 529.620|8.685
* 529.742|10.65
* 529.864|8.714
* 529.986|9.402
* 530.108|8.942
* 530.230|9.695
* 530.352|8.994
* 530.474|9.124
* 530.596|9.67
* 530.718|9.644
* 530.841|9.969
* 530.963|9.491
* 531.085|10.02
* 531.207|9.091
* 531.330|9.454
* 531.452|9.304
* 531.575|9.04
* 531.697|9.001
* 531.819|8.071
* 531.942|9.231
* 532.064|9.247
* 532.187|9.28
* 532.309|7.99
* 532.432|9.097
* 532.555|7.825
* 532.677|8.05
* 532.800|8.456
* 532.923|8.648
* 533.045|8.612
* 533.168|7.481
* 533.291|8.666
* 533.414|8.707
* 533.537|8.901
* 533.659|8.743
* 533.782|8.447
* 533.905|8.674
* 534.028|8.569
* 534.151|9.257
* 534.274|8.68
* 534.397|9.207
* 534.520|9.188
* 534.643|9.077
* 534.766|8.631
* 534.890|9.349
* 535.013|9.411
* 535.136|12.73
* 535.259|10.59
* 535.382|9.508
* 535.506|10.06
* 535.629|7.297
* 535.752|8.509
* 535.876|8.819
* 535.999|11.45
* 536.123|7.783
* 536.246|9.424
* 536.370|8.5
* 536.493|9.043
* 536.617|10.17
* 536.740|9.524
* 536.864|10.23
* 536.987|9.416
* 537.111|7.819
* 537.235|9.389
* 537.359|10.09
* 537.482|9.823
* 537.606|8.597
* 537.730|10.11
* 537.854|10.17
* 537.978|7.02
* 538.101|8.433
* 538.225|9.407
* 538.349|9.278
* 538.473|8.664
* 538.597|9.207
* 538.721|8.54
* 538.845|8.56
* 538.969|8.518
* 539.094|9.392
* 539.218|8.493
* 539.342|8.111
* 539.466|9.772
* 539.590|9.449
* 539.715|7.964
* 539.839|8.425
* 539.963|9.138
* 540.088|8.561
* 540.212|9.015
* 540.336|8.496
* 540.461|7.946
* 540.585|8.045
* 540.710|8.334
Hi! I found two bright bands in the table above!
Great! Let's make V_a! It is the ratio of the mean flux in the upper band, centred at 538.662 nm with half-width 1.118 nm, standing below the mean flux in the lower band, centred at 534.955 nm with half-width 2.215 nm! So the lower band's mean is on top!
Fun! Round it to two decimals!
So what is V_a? 1.03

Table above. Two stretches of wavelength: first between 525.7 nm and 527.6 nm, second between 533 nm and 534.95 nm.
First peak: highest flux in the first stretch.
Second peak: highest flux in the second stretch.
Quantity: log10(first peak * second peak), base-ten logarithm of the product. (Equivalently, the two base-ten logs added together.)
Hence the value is 1.981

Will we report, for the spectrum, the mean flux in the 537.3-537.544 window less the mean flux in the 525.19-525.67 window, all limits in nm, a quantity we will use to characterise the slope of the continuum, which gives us 1.8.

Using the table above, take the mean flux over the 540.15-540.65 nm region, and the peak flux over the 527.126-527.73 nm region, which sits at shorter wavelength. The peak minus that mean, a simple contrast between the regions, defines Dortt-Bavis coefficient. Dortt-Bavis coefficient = 1.6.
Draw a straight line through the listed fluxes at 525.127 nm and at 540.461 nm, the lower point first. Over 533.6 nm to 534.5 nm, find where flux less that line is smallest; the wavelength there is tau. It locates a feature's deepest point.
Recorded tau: 533.782 nm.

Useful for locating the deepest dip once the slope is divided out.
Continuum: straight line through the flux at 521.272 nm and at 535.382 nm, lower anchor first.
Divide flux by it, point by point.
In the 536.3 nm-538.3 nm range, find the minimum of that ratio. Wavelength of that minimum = 537.978 nm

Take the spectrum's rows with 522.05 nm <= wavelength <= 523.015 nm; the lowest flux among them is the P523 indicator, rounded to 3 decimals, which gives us 7.229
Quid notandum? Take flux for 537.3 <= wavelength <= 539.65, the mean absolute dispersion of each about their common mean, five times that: 3.3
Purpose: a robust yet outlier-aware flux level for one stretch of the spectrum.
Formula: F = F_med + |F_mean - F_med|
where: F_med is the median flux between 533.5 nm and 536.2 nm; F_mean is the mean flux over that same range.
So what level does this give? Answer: 9.2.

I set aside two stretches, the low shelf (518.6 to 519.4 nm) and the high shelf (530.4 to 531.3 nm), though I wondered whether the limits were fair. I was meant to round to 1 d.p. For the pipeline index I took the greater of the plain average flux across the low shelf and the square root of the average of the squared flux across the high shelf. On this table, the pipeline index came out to 9.6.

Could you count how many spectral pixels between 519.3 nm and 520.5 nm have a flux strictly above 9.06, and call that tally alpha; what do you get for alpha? 8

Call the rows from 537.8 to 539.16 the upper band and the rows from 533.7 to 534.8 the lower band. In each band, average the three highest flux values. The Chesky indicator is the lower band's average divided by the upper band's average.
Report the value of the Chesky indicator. 0.95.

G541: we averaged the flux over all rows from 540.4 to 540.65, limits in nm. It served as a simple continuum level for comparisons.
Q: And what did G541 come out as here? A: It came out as 8.0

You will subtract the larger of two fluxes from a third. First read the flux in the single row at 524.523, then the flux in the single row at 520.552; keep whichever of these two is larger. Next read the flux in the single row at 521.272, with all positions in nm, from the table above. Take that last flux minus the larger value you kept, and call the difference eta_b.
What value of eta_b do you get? 1.0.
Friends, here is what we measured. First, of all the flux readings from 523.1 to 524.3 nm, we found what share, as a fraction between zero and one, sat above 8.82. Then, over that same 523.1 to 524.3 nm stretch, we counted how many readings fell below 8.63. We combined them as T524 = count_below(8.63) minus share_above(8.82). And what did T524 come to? 5.9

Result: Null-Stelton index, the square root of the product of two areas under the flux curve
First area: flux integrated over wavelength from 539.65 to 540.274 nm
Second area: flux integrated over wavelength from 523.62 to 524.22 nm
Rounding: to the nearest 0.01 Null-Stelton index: 5.28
